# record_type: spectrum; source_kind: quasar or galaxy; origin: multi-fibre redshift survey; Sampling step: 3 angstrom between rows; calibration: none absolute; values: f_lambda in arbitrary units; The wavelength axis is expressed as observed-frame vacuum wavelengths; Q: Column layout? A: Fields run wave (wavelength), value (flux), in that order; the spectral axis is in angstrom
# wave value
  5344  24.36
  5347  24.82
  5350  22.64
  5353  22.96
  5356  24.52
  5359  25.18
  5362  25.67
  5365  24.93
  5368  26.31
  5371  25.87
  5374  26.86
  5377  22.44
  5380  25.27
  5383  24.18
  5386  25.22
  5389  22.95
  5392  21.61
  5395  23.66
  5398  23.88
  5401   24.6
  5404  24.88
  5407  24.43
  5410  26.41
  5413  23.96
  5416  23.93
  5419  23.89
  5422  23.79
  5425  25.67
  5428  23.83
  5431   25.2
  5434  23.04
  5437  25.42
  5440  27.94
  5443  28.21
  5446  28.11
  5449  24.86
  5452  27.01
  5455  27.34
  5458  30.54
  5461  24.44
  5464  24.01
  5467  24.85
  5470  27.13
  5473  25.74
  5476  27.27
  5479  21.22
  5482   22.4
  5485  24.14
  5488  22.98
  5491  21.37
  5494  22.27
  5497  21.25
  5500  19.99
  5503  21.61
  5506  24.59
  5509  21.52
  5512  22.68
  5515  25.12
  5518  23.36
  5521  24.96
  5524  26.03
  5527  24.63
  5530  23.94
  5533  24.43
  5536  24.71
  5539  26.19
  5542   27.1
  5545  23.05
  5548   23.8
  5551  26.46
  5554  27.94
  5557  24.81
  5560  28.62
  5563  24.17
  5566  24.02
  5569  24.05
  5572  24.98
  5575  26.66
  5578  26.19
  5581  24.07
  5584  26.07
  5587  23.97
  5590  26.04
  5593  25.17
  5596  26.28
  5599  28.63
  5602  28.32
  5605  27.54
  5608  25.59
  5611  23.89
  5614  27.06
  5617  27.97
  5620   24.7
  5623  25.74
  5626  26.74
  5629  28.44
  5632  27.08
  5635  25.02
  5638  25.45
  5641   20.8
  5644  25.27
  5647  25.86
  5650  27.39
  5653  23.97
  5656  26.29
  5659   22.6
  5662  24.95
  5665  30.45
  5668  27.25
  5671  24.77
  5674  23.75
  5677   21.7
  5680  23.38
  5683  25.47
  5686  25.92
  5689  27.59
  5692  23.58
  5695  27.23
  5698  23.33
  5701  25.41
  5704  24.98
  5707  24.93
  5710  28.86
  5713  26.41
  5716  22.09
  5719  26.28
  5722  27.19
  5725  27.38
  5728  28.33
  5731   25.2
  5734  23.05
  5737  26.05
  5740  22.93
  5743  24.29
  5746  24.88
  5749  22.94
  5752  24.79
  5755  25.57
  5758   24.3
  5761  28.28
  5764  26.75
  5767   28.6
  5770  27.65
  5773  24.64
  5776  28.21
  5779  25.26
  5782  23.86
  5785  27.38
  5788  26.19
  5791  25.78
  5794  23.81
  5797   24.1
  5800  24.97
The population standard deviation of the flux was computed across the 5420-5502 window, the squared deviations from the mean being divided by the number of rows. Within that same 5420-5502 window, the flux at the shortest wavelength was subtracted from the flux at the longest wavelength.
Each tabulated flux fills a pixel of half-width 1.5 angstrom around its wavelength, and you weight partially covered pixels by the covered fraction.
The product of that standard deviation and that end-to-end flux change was -10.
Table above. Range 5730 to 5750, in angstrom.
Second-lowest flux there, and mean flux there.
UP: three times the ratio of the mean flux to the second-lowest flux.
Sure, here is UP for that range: 3.16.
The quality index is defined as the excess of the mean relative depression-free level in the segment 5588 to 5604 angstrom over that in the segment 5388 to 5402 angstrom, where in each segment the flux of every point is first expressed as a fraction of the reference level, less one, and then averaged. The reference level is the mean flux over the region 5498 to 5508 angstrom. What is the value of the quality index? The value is 0.16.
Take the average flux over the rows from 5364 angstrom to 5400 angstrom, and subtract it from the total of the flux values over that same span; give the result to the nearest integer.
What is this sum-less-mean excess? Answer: 269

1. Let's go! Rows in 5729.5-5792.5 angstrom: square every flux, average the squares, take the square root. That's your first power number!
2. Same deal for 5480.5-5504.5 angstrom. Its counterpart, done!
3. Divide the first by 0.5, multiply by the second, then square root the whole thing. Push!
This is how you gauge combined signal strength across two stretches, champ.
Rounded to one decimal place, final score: 33.6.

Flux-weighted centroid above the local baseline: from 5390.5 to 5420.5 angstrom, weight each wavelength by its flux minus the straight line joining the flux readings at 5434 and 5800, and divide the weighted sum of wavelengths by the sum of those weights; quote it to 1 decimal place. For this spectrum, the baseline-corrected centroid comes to 5408.6 angstrom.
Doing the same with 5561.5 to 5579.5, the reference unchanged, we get 5574.2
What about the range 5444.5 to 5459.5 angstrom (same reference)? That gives 5453.0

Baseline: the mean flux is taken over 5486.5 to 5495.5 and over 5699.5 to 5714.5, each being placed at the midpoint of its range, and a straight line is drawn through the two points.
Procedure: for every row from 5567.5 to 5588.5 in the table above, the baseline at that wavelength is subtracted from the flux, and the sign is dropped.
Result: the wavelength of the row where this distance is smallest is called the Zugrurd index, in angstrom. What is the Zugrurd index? 5587 angstrom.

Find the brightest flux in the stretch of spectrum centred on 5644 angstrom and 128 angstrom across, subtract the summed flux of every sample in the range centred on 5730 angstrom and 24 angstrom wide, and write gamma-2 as -176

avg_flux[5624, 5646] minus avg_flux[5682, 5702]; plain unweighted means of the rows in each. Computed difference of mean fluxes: 0.0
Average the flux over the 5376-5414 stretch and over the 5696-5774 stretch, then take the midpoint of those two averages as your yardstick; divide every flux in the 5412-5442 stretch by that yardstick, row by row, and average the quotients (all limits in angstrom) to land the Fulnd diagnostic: 0.99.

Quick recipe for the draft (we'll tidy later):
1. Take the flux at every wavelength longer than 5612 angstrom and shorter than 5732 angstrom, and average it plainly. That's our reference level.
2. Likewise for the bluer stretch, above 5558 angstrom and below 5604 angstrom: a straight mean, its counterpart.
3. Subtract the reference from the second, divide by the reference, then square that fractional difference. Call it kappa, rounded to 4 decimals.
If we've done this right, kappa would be 0.0000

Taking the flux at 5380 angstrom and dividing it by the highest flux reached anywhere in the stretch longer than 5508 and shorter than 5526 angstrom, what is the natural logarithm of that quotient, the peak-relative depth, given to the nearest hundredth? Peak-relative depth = -0.03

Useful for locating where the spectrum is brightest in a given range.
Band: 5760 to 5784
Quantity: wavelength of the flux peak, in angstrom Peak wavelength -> 5767 angstrom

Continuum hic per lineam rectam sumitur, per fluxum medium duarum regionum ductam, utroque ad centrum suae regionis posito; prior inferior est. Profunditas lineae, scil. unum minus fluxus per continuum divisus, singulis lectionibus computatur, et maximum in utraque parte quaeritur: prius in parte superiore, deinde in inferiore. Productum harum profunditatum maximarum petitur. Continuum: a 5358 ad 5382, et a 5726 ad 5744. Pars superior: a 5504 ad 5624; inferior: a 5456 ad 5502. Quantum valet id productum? 0.030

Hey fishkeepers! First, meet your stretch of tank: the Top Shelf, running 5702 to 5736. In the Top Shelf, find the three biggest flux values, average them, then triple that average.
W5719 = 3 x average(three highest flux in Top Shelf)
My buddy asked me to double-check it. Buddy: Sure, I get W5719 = 84.6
